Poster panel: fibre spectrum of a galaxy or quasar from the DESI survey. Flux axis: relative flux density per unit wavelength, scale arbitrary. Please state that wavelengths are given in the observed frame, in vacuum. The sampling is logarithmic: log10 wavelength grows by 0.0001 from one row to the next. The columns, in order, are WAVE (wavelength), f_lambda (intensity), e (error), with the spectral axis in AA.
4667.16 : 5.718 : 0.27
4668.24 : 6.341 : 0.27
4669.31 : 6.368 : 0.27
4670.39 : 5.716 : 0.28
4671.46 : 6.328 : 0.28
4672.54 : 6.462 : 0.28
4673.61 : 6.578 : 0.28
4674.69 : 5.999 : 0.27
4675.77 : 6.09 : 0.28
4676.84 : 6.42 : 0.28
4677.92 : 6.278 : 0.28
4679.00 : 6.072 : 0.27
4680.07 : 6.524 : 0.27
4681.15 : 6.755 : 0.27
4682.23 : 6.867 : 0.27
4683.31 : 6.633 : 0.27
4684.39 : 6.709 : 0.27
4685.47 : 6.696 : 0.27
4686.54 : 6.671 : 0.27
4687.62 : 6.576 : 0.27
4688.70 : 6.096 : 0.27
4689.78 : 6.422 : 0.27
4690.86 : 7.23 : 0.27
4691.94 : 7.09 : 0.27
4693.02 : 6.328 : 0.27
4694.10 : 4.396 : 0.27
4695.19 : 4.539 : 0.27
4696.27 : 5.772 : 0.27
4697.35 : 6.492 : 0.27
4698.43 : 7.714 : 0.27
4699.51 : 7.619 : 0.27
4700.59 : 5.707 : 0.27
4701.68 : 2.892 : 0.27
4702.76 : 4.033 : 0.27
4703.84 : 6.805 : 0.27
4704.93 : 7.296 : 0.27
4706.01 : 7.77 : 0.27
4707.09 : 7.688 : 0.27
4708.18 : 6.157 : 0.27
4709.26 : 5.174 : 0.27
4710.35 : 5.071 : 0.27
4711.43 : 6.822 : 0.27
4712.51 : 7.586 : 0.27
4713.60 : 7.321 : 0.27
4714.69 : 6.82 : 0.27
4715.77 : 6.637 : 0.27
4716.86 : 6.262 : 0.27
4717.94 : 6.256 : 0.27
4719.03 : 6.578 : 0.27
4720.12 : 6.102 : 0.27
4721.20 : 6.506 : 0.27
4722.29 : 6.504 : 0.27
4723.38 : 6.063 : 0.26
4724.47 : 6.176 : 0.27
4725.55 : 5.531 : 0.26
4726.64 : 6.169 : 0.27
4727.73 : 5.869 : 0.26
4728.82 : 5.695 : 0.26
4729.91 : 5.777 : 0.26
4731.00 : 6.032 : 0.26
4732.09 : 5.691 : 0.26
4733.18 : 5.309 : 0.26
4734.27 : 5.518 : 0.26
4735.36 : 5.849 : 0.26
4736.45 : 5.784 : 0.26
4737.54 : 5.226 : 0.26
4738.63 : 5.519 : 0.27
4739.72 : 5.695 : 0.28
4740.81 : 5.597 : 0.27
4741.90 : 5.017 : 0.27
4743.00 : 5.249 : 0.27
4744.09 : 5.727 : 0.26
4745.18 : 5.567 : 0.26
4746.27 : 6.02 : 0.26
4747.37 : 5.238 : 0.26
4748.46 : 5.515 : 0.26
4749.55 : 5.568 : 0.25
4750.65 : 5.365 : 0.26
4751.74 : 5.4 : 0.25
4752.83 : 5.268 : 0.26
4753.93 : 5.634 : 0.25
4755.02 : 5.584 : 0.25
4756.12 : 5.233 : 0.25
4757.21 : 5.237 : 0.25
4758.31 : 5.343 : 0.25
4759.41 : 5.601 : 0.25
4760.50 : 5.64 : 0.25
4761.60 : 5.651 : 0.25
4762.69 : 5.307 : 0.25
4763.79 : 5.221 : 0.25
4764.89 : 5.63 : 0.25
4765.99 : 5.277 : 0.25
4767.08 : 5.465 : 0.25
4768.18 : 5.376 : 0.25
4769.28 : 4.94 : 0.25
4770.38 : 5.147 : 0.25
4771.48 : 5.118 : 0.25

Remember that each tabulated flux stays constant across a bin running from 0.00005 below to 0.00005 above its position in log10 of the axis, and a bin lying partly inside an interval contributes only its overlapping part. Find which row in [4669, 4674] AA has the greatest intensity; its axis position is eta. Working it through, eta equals 4673.61 AA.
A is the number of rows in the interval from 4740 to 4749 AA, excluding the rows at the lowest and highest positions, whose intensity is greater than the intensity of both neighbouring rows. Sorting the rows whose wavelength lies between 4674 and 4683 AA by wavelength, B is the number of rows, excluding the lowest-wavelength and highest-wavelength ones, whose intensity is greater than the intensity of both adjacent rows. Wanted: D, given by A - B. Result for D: 1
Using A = 2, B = 1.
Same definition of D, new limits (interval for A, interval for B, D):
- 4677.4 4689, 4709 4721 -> 0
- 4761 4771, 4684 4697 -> 1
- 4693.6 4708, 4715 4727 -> -1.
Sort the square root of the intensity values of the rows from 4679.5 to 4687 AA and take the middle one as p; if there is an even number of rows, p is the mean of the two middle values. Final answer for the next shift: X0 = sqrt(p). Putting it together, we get 1.61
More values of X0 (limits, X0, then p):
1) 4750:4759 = 1.52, 2.31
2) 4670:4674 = 1.59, 2.53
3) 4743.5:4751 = 1.54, 2.36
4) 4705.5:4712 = 1.60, 2.55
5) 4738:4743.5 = 1.53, 2.35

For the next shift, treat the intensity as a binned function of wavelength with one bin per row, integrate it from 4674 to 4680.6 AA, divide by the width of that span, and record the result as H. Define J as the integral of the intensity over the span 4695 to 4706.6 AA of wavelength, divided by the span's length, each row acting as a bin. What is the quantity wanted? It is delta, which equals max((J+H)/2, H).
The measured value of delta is 6.24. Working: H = 6.2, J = 6.1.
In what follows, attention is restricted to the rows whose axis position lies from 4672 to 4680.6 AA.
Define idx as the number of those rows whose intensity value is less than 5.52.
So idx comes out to 0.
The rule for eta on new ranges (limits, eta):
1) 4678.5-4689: 4682.23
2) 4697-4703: 4698.43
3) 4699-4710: 4706.01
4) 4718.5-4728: 4719.03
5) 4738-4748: 4746.27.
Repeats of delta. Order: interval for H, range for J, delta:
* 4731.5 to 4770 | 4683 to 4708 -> 5.88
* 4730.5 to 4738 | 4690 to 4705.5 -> 5.82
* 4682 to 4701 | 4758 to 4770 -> 6.42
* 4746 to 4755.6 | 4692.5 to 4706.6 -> 5.72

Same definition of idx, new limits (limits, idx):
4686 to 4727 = 6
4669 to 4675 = 0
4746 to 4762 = 8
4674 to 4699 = 2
